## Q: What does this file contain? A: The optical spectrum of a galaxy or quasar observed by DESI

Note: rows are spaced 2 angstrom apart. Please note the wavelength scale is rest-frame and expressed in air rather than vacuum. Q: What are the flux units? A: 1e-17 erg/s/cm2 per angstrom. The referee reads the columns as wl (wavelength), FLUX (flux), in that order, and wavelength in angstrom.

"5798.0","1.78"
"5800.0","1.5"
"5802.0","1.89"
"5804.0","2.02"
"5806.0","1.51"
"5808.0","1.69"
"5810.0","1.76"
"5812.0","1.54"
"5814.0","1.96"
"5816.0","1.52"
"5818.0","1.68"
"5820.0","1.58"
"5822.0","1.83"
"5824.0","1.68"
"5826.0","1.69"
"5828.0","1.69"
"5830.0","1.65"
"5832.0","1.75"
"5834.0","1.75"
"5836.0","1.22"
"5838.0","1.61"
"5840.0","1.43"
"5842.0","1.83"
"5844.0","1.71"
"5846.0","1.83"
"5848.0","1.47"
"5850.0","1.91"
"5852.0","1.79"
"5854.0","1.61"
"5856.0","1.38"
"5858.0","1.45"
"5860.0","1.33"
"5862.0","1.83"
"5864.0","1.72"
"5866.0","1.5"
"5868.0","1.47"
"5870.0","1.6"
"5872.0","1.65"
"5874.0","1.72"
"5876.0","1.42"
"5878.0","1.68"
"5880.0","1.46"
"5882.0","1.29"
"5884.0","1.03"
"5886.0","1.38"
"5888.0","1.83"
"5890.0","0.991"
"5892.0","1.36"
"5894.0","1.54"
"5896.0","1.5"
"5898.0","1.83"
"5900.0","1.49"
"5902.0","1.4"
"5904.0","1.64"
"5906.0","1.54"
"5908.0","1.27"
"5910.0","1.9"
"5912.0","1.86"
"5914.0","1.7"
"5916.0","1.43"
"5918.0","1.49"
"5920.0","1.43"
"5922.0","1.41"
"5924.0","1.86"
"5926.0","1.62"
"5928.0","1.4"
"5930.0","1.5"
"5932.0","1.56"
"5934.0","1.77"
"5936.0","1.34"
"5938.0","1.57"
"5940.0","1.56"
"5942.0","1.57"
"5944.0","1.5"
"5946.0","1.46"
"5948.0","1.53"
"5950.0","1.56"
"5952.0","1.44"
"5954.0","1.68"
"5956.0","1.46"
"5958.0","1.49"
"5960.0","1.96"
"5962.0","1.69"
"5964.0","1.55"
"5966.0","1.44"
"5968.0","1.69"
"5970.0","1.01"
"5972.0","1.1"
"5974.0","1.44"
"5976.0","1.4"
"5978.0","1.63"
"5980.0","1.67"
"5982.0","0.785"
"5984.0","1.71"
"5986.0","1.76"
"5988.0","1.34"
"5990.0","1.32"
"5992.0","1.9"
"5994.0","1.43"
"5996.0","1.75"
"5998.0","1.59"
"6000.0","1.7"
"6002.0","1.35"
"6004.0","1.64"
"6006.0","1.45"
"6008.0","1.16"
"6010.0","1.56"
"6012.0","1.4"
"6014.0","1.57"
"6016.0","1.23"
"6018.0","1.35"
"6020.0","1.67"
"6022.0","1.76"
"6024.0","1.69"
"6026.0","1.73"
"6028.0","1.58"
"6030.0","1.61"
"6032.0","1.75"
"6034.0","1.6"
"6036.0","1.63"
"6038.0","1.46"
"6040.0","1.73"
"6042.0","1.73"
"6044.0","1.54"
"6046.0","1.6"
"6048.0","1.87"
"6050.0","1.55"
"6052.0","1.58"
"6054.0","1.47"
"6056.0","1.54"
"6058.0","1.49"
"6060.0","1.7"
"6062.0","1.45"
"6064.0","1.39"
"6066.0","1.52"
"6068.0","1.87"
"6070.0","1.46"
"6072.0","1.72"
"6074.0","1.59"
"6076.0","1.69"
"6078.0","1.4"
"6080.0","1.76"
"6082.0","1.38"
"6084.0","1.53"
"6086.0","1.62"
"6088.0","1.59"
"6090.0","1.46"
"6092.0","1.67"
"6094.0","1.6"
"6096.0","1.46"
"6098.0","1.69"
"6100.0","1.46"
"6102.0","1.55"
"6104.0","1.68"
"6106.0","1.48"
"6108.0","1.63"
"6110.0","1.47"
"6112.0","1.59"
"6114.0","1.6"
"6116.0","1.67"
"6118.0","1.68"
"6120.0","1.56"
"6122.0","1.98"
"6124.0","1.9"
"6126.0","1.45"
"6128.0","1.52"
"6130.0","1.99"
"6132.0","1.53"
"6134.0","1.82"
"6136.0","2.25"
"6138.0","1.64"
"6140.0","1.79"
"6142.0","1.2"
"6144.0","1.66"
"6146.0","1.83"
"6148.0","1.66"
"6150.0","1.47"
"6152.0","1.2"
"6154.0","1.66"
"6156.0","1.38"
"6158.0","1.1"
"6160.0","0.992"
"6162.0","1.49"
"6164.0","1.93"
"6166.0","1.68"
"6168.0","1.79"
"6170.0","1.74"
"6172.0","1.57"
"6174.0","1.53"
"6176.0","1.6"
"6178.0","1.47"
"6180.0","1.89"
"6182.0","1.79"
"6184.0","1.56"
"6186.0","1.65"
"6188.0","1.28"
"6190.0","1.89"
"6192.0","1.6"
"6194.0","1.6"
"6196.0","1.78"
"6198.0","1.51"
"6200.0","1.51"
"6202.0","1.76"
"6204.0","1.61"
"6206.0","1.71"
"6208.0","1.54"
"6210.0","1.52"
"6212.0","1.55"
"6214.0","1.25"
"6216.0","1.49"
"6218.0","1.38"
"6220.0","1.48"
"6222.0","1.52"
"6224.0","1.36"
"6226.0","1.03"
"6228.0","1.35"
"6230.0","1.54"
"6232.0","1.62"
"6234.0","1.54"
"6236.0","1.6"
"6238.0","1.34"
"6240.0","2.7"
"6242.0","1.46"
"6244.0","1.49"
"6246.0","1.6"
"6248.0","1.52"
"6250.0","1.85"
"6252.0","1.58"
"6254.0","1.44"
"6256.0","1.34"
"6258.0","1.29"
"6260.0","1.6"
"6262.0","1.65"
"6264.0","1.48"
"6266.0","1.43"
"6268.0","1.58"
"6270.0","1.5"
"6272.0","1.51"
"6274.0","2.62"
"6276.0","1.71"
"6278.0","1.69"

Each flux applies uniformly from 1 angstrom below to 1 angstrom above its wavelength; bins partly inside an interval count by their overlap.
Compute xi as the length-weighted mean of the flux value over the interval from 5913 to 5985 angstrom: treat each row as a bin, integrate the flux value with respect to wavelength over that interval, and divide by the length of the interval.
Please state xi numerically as 1.51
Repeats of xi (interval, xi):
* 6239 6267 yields 1.60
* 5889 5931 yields 1.53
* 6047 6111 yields 1.57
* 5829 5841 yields 1.57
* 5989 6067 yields 1.57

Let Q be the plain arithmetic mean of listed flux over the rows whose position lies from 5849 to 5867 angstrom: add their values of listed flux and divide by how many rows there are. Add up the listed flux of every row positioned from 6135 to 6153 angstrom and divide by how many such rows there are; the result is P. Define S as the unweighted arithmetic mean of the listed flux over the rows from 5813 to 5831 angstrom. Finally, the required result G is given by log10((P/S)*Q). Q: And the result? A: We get 0.19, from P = 1.63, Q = 1.61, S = 1.70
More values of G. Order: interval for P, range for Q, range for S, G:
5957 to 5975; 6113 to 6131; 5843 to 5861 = 0.20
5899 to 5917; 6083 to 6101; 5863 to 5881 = 0.19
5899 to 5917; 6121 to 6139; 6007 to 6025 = 0.28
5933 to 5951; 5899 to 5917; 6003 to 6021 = 0.23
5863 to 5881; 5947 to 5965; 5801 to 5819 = 0.16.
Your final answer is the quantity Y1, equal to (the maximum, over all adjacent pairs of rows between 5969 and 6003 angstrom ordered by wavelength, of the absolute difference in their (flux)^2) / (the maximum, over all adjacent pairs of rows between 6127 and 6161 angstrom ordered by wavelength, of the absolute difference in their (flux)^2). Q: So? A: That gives 1.0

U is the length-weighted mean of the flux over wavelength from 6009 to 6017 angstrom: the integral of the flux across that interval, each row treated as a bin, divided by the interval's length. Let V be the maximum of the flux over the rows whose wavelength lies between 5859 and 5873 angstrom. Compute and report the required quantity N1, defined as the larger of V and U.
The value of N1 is 1.83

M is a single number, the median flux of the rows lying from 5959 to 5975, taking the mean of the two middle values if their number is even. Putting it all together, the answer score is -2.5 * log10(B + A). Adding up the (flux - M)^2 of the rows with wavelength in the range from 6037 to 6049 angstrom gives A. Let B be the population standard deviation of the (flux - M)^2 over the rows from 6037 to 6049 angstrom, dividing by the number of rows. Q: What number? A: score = 1.3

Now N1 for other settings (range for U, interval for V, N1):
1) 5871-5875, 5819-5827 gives 1.83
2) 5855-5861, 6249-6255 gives 1.85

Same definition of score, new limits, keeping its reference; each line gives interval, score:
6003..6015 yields 1.8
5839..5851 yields 0.7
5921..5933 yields 1.7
